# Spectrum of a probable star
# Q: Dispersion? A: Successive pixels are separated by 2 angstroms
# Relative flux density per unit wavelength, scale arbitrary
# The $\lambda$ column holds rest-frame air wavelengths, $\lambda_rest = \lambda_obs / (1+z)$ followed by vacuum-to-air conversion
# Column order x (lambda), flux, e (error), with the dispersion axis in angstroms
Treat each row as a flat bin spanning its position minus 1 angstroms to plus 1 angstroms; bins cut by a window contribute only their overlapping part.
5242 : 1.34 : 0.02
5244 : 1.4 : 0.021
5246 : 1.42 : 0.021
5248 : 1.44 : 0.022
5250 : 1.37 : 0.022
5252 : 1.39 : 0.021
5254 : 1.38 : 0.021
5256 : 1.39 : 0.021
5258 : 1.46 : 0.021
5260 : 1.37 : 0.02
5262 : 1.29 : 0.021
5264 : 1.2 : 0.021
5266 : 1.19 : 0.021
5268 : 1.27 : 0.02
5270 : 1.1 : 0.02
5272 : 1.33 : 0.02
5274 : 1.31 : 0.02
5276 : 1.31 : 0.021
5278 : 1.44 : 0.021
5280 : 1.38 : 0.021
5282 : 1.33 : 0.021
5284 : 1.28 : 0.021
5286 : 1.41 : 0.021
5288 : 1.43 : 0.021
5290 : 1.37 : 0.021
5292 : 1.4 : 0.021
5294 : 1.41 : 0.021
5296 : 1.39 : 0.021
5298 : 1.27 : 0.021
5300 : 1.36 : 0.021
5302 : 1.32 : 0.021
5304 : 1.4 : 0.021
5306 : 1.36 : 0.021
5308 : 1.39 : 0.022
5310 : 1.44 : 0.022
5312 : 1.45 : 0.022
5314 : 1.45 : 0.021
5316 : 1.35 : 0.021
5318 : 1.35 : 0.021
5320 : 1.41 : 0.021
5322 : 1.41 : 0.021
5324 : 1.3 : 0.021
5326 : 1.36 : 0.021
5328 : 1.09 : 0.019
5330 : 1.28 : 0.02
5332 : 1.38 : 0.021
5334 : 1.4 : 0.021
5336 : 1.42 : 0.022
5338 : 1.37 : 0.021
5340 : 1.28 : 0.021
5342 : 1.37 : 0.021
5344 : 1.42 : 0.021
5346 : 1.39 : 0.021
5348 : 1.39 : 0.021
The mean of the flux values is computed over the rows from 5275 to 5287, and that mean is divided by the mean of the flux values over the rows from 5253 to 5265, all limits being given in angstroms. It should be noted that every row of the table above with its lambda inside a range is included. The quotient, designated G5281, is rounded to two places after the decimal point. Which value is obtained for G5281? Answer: 1.01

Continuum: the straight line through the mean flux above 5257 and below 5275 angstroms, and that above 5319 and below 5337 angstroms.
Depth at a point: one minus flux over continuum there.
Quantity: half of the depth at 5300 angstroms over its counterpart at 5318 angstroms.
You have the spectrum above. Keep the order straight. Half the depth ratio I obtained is 1.2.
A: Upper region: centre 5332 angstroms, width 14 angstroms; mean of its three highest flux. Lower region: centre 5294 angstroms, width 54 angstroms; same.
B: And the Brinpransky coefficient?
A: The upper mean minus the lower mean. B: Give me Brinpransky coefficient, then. -0.047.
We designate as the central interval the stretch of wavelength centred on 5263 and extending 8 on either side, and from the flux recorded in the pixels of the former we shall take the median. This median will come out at 1.28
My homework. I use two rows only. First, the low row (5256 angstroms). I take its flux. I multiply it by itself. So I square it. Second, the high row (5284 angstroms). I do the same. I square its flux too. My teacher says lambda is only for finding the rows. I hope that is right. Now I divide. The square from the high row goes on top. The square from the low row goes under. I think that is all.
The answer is 0.85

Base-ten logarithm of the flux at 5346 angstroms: 0.143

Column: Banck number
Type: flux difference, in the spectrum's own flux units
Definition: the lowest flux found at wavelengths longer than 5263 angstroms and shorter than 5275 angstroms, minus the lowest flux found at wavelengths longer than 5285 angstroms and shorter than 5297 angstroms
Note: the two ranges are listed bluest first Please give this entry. -0.270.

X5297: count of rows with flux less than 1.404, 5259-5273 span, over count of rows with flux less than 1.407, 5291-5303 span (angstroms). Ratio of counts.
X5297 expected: 1.40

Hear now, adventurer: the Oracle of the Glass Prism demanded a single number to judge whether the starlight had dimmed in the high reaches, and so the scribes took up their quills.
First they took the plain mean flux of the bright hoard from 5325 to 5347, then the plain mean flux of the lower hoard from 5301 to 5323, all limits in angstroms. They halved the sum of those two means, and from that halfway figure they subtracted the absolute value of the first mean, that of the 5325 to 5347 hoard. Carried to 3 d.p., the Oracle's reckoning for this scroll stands 0.026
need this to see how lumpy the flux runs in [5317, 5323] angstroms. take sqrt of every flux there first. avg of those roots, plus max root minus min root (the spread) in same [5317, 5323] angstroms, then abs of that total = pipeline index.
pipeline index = 1.20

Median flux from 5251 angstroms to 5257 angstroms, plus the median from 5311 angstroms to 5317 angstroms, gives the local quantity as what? 2.84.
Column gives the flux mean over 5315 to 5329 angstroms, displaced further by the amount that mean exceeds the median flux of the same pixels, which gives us 1.30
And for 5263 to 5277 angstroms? 1.22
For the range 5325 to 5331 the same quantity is 1.21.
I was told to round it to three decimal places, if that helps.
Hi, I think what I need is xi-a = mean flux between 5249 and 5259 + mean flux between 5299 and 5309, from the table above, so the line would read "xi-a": 2.764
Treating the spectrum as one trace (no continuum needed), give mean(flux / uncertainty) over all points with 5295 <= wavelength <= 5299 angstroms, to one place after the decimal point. 63.3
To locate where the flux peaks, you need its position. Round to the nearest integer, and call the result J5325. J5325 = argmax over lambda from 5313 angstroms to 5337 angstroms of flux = 5314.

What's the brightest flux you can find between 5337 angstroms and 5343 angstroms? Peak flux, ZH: 1.37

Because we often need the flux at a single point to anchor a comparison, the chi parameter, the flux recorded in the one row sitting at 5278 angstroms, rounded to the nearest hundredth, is 1.44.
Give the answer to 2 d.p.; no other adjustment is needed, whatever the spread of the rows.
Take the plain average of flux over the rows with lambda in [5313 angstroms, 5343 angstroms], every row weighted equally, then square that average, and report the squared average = 1.82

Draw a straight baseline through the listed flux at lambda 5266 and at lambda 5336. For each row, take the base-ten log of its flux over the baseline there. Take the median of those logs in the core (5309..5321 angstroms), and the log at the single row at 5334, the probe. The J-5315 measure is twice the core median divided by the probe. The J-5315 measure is -11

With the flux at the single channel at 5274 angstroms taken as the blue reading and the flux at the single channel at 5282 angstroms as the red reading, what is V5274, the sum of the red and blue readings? 2.64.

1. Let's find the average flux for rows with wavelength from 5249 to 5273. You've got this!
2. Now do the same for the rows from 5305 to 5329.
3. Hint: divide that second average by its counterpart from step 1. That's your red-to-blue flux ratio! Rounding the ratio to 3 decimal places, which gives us 1.039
